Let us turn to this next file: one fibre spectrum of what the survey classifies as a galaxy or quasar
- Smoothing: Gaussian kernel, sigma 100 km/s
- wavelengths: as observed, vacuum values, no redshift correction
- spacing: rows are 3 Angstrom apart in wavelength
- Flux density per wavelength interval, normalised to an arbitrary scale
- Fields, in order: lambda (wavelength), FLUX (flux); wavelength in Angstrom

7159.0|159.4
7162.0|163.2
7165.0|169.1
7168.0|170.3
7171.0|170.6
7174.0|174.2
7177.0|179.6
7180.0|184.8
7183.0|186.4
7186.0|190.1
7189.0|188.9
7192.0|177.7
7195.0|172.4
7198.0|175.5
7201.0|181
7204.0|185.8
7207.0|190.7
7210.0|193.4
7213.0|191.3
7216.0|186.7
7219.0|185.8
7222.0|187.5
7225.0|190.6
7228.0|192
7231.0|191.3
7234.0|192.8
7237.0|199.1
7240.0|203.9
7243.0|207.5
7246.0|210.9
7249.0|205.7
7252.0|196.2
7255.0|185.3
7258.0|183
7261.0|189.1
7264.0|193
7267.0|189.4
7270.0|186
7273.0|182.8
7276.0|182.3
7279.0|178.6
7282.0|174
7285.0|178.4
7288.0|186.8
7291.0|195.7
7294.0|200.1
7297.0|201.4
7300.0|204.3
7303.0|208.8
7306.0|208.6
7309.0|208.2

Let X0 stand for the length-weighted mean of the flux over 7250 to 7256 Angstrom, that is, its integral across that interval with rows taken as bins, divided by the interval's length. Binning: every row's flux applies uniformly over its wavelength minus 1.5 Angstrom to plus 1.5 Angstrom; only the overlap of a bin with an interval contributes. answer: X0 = 192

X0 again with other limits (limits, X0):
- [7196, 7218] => 186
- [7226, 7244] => 197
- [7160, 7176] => 169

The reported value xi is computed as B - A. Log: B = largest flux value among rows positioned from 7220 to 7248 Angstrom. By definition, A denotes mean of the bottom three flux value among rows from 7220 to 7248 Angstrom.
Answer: 21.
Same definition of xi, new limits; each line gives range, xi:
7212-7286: 34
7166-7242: 33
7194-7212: 17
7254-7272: 8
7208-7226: 7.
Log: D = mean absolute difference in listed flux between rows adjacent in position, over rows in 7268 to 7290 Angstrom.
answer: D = 4.13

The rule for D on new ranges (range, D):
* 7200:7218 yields 3.82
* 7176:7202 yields 4.60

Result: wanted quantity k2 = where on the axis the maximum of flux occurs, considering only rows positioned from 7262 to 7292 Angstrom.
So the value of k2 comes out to 7291.0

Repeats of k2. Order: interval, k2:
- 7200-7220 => 7210.0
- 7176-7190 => 7186.0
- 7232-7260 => 7246.0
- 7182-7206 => 7186.0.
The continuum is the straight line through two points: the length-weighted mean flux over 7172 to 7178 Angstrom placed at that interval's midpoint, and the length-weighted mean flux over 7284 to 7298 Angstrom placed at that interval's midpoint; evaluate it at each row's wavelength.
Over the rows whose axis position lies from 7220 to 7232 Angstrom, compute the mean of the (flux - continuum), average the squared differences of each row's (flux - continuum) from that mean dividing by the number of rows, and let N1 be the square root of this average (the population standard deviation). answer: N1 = 1.3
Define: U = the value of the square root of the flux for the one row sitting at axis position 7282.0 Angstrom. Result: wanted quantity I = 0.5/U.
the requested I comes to 0.0379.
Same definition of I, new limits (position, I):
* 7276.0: 0.0370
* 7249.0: 0.0349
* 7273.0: 0.0370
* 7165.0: 0.0385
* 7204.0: 0.0367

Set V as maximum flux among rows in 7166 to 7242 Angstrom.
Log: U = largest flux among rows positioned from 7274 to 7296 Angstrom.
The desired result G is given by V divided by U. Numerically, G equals 1.02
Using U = 200.1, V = 203.9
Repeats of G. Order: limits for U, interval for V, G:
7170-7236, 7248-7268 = 1.06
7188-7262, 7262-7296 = 0.95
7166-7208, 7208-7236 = 1.01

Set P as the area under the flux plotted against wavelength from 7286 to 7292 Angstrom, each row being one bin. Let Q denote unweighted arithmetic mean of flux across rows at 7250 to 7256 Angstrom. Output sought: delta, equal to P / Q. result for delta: 5.97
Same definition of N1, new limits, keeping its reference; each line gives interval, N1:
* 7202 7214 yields 2.4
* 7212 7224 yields 2.4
